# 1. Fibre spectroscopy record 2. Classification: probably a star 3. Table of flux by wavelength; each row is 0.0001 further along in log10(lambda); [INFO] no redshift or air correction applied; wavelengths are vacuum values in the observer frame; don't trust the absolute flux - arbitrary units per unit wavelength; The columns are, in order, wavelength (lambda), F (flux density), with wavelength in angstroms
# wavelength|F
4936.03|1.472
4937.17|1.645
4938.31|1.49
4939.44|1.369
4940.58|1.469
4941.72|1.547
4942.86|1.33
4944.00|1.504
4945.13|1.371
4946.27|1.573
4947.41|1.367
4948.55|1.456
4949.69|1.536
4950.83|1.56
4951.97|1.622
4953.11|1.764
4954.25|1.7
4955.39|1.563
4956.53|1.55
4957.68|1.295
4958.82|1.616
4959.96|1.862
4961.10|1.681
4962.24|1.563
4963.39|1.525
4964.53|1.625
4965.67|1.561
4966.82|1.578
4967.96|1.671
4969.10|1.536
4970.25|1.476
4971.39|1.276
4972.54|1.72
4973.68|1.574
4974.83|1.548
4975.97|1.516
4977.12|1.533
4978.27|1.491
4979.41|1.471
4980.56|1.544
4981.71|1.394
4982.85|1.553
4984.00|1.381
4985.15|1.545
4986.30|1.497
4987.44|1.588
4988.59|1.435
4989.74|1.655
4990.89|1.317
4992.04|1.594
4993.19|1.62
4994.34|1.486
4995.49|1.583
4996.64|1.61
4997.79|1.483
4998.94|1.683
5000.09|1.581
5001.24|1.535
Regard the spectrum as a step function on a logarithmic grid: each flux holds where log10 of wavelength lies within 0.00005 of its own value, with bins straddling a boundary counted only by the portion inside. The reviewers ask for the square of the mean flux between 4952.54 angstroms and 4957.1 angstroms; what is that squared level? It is 2.7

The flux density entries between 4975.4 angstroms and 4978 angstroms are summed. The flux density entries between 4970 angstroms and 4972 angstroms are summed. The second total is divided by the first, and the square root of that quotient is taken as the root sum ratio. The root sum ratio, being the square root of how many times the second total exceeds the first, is 0.95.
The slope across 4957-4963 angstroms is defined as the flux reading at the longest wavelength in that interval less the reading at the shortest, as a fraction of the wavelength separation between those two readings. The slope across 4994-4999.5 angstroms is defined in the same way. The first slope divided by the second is 1.4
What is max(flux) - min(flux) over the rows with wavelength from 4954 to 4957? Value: 0.15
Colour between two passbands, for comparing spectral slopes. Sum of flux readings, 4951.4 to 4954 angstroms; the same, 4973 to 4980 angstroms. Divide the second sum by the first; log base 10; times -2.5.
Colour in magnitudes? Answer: -1.1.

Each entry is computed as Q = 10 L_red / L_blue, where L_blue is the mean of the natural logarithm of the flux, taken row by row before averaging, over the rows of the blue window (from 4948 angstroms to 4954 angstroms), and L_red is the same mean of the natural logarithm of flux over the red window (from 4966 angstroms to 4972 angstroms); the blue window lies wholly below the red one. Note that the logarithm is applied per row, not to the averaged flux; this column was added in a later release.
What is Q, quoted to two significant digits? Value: 8.8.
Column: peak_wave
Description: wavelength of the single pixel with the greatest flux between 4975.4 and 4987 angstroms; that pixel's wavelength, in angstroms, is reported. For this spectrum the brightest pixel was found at 4982.85 angstroms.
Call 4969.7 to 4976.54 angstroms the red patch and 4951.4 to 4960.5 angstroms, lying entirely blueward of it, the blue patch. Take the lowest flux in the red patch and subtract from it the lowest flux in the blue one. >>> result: -0.02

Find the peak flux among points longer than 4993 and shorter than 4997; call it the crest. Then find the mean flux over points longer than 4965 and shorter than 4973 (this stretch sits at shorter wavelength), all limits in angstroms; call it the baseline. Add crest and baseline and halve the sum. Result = 1.58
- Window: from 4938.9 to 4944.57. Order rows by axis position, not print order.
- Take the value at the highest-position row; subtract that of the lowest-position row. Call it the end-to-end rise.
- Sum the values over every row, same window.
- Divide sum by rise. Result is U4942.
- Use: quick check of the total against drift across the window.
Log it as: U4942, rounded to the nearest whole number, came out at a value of 53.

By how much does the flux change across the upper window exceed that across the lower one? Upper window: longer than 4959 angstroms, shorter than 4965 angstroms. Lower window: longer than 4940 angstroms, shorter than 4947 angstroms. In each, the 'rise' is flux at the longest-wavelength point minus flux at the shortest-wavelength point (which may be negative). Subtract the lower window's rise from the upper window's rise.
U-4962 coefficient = -0.34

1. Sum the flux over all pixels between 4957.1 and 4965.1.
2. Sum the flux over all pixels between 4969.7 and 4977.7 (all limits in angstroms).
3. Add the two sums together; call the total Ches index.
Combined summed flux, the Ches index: 21.81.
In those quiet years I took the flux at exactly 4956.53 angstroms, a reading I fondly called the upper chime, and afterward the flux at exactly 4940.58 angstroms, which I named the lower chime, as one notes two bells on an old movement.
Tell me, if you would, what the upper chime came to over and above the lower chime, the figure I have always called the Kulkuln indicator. 0.08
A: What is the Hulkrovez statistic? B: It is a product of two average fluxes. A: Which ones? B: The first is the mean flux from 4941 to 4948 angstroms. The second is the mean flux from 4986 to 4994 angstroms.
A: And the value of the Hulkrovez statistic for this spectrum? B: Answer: 2.22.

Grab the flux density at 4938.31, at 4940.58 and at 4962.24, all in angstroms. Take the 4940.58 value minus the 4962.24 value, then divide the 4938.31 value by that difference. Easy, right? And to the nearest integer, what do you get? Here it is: -16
